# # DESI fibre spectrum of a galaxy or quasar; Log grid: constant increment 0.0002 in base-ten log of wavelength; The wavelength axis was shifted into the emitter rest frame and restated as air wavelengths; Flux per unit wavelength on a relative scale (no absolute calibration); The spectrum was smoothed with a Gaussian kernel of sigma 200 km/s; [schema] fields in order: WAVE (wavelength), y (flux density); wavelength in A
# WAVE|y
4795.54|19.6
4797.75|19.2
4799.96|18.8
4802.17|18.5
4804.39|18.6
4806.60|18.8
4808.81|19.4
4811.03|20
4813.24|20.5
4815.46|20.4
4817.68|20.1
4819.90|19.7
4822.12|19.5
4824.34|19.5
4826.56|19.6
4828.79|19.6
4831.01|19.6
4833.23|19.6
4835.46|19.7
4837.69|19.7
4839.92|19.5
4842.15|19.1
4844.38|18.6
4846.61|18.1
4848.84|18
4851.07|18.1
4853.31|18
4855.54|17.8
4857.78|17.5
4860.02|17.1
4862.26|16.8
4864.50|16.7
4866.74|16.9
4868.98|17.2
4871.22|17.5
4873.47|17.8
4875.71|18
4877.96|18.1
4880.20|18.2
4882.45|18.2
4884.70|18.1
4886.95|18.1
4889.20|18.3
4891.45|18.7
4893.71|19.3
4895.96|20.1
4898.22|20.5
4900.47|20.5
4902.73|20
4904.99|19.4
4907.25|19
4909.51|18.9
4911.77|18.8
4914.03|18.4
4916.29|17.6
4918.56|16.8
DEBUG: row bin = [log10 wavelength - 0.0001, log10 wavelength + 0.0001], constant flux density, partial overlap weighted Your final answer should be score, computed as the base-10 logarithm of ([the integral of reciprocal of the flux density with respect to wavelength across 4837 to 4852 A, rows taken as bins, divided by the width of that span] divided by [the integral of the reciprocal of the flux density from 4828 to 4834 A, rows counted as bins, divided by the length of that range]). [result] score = 0.02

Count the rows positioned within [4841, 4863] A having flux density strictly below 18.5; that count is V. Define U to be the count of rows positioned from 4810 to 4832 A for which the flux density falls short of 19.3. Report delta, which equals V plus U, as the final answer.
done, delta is 8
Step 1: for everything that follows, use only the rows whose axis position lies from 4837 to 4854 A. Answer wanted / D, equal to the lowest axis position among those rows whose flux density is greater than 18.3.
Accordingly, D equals 4837.69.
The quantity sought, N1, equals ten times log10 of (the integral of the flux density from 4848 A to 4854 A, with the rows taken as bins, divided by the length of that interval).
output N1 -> 12.6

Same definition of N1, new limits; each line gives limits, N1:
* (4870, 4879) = 12.5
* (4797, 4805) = 12.7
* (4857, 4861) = 12.4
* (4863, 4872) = 12.3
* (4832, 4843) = 12.9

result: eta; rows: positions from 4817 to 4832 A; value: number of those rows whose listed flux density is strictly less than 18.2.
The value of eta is 0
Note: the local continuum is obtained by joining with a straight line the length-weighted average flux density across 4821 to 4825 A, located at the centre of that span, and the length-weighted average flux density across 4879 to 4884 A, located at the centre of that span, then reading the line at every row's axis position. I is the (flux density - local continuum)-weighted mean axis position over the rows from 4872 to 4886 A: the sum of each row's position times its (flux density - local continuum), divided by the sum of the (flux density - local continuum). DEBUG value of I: 4875.2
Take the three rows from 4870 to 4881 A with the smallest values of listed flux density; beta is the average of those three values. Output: 17.8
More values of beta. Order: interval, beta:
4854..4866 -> 16.9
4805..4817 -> 19.4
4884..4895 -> 18.2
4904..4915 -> 18.7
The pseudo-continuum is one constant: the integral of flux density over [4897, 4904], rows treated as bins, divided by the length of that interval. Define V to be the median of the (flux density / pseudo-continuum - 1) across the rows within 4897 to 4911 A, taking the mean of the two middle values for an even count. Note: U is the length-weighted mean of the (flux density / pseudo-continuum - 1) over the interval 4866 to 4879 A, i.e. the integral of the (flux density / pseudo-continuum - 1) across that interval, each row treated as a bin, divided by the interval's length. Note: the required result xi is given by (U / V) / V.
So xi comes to -151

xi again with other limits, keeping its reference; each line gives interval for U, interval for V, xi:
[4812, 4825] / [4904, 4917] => -3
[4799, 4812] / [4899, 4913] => -22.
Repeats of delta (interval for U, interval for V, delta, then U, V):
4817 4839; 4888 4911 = 1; 0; 1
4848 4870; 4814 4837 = 10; 10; 0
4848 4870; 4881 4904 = 14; 10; 4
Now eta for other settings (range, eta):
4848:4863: 7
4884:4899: 2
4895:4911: 0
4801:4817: 0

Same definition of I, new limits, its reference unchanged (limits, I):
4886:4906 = 4898.9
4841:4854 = 4849.3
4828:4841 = 4835.2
